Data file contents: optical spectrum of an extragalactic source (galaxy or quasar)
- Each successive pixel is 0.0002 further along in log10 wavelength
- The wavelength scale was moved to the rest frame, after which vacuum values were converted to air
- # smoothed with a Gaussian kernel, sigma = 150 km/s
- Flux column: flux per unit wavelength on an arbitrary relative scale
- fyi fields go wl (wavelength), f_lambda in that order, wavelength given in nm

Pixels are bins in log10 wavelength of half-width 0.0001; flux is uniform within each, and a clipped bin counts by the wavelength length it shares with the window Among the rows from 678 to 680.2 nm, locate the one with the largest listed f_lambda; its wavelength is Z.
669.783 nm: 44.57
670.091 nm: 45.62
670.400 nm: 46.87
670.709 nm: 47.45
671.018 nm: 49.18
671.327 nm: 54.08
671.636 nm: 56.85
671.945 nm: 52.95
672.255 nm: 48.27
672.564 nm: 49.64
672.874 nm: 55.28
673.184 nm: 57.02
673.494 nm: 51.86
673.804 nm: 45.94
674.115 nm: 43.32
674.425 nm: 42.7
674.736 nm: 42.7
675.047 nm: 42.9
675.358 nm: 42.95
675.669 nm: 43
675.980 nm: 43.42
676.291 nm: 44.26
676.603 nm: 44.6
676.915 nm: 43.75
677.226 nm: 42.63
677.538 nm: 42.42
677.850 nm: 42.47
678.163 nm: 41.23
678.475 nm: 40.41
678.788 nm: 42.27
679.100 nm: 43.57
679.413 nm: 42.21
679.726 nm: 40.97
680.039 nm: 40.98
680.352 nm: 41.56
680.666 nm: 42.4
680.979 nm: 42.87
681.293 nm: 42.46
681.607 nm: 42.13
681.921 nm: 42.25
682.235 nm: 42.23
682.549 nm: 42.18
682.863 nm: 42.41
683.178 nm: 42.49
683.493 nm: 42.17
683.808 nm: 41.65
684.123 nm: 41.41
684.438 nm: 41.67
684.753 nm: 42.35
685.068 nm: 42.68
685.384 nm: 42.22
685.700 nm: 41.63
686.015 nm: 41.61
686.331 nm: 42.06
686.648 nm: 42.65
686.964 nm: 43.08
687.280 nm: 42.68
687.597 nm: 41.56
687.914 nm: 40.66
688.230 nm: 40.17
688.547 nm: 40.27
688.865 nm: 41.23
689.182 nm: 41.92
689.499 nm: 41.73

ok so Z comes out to 679.100 nm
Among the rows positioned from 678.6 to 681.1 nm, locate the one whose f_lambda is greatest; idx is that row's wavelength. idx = 679.100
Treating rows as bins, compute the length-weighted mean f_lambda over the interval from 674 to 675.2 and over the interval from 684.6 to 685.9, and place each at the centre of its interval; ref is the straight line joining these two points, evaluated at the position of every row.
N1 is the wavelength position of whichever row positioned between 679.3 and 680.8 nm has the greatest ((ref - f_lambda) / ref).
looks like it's 679.726 nm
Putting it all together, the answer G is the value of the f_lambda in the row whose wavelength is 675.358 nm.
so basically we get 42.95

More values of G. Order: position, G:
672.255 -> 48.27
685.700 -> 41.63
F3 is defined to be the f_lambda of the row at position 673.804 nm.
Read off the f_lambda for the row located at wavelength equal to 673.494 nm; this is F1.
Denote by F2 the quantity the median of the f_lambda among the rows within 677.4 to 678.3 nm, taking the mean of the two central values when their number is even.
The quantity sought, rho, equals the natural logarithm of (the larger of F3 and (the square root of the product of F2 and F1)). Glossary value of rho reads 3.85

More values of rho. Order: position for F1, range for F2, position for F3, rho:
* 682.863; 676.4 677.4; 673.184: 4.04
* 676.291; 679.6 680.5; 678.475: 3.75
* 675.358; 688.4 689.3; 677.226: 3.75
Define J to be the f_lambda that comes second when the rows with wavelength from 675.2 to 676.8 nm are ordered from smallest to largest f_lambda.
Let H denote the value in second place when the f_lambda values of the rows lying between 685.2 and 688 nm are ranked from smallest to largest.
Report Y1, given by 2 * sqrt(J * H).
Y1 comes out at 84.5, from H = 41.56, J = 43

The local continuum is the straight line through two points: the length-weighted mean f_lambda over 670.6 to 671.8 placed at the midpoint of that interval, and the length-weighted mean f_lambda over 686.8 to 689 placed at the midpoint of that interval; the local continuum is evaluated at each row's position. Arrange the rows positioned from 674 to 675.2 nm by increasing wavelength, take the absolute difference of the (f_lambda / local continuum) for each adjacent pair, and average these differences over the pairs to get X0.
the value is 0.007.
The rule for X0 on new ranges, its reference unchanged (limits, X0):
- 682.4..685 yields 0.008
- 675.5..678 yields 0.012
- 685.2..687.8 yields 0.013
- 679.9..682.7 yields 0.009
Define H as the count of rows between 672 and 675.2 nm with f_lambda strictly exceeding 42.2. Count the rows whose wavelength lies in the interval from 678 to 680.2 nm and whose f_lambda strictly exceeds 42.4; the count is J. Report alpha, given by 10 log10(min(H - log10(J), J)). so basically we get 0.0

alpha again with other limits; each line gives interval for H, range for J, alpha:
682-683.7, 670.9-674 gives 3.0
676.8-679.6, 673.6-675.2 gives 7.0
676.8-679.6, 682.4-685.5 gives 4.8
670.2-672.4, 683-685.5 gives 3.0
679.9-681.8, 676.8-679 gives 3.8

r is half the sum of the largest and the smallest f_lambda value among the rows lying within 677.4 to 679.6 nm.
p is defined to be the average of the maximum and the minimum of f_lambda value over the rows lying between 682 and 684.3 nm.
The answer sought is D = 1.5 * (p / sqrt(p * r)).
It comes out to 1.50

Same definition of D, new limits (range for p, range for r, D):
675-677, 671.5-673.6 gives 1.37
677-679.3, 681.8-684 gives 1.50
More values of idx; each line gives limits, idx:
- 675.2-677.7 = 676.603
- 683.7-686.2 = 685.068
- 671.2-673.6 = 673.184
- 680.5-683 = 680.979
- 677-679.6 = 679.100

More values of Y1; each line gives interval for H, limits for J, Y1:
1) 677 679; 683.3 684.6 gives 82.9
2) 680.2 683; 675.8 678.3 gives 84.5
